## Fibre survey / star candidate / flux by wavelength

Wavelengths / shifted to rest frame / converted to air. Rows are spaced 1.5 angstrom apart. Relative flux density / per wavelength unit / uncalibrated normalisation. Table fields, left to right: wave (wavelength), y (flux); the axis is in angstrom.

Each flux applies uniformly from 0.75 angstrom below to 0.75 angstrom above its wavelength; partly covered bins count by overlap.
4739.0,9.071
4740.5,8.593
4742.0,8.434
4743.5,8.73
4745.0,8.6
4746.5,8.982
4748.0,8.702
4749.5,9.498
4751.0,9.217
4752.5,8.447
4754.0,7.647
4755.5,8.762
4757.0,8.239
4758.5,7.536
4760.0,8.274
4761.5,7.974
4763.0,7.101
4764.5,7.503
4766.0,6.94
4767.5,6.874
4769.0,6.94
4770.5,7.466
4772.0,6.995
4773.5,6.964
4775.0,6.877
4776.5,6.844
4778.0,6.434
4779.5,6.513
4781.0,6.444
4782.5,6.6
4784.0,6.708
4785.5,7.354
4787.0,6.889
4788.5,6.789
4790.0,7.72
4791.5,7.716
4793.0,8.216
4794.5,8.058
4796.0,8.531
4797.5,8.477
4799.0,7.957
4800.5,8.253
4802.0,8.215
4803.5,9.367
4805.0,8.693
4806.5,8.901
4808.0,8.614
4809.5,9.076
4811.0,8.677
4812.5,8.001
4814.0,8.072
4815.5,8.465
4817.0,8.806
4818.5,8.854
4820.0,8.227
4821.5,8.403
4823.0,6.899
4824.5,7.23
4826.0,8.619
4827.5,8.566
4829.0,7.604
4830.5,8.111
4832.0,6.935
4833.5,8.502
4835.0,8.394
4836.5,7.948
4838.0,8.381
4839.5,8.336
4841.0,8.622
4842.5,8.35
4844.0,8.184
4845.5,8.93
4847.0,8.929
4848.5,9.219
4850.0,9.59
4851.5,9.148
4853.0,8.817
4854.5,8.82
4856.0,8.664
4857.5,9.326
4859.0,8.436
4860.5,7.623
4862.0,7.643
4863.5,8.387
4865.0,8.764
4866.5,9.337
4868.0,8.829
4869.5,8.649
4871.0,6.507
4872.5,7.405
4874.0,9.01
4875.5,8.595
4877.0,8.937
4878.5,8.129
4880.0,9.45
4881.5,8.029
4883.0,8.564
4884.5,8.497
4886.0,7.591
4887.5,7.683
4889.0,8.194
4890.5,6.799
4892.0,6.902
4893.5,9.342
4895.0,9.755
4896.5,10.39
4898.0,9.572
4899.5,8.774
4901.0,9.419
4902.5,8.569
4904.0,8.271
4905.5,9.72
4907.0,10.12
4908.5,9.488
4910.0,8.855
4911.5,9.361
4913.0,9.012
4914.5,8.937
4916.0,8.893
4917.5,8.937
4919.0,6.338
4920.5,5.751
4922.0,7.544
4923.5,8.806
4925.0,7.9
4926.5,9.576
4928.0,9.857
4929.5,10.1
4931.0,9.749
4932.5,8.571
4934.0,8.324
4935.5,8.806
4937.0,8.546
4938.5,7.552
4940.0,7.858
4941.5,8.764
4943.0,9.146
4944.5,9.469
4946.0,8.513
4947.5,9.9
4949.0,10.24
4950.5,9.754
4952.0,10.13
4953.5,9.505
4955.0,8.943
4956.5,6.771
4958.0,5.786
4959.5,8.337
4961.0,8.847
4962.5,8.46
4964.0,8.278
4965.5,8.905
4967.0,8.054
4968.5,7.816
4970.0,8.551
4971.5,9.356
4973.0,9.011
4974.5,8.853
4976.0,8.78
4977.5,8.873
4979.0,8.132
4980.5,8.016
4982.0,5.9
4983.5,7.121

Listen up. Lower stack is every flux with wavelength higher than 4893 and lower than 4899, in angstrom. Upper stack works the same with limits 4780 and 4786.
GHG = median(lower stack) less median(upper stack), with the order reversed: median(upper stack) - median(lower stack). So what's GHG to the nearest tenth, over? -3.0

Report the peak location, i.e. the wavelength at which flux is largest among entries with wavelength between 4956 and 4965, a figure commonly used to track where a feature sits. 4961.0 angstrom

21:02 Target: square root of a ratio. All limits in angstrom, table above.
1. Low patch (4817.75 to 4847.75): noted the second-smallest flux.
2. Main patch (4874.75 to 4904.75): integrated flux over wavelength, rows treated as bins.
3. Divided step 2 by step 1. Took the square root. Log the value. 6.09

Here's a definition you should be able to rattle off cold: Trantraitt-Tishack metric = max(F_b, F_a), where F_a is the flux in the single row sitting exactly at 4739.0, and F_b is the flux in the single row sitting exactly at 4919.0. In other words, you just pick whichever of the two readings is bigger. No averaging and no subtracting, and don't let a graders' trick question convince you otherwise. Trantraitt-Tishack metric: 9.07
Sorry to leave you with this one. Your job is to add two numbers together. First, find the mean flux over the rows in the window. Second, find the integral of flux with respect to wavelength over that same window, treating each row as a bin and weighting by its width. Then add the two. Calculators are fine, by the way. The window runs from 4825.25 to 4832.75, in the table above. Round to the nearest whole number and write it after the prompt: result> 68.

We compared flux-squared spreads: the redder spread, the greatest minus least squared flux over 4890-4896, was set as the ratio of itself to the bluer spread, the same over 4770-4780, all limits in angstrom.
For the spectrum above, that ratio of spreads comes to 3.4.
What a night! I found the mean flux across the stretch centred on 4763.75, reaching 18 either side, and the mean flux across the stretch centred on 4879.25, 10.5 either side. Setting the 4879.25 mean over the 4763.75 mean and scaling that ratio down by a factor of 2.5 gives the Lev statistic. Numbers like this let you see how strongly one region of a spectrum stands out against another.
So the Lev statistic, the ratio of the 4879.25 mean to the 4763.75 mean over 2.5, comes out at 0.43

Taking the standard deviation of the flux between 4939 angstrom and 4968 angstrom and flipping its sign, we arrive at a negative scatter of -1.1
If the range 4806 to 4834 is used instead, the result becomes -0.6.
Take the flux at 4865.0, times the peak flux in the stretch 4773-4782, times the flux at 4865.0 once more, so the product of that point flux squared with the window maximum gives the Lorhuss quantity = 535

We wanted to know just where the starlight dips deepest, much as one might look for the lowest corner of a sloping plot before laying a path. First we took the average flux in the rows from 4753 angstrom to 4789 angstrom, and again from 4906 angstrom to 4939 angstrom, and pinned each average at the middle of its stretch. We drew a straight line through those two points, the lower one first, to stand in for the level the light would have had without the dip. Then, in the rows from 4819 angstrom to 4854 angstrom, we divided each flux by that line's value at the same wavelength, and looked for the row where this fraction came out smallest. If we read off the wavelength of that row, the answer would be 4832.0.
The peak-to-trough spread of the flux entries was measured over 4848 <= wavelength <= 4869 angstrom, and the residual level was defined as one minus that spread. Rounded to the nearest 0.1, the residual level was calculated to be -1.0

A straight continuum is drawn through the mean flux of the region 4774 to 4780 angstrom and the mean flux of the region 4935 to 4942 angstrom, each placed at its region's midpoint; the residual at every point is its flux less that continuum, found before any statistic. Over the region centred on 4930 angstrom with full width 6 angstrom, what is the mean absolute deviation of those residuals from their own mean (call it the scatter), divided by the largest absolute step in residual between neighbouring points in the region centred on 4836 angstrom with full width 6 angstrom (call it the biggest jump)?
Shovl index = 1.1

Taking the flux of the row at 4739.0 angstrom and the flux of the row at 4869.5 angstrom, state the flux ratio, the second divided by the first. 1.0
